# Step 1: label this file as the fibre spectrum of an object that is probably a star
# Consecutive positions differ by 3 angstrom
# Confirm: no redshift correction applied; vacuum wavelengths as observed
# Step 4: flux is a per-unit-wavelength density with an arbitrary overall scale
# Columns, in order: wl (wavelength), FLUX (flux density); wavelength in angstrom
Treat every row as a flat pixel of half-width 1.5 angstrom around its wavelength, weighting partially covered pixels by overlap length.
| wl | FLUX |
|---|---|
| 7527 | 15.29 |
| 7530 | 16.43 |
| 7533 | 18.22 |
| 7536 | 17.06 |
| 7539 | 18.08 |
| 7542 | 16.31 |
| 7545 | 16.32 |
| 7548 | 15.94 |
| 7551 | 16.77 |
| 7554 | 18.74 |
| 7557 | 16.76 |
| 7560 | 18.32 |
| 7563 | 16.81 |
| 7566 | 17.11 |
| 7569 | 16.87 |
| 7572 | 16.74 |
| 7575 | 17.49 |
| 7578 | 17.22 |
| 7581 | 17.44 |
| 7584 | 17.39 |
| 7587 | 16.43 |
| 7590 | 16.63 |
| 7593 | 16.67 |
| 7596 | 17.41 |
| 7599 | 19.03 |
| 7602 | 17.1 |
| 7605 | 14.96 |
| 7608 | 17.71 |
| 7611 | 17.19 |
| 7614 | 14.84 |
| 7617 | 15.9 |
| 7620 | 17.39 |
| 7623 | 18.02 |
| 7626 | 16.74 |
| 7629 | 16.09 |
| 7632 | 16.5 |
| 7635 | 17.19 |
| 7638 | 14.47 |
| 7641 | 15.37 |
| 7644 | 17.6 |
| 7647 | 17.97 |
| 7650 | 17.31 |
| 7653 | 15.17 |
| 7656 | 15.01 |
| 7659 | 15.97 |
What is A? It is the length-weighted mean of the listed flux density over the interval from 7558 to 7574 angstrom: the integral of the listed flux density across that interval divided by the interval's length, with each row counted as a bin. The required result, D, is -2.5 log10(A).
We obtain -3.09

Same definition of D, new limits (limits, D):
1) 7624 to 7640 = -3.03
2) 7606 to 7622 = -3.05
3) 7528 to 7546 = -3.08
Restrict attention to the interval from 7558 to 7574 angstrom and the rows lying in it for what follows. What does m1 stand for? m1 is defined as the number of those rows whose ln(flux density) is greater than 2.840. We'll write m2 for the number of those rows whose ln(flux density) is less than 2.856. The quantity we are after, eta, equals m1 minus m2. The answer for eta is -3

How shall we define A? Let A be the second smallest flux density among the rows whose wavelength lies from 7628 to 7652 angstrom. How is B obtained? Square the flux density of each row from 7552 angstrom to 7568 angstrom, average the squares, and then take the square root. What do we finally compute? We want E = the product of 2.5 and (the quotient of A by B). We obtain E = 2.19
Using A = 15.37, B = 17.6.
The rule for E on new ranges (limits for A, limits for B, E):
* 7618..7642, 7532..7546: 2.23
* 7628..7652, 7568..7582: 2.24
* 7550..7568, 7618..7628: 2.41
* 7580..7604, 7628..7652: 2.50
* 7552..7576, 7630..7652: 2.51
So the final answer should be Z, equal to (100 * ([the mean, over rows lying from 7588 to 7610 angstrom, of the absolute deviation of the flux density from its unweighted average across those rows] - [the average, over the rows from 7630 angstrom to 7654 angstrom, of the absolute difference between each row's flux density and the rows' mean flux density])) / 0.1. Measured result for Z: -238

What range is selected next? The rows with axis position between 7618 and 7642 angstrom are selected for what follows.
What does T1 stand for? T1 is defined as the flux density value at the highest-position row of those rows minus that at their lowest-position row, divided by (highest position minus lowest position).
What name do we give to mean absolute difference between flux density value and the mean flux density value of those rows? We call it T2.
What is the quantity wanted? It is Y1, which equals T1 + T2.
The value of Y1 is 0.8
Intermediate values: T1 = -0.10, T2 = 0.9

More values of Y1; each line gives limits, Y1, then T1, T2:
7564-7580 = 0.2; 0.01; 0.2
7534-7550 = 0.6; -0.09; 0.7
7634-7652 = 1.2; 0.01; 1.2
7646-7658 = 0.9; -0.33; 1.3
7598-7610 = 1.0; -0.15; 1.2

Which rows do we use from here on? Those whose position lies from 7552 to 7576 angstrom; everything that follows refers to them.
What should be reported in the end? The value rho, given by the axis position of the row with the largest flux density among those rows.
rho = 7554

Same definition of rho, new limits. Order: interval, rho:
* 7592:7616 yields 7599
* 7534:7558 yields 7554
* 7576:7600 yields 7599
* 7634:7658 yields 7647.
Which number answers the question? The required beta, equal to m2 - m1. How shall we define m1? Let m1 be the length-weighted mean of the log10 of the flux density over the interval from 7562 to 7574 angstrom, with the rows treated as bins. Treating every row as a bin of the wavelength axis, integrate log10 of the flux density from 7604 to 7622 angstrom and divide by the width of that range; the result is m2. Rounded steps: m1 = 1.23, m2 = 1.21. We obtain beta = -0.014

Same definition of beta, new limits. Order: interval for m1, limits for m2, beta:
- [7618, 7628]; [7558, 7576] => -0.001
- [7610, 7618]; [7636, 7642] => -0.023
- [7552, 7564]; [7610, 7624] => -0.027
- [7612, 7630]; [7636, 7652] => -0.001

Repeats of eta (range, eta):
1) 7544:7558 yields -3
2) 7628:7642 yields -4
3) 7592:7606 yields -1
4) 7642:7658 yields 0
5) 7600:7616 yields -2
